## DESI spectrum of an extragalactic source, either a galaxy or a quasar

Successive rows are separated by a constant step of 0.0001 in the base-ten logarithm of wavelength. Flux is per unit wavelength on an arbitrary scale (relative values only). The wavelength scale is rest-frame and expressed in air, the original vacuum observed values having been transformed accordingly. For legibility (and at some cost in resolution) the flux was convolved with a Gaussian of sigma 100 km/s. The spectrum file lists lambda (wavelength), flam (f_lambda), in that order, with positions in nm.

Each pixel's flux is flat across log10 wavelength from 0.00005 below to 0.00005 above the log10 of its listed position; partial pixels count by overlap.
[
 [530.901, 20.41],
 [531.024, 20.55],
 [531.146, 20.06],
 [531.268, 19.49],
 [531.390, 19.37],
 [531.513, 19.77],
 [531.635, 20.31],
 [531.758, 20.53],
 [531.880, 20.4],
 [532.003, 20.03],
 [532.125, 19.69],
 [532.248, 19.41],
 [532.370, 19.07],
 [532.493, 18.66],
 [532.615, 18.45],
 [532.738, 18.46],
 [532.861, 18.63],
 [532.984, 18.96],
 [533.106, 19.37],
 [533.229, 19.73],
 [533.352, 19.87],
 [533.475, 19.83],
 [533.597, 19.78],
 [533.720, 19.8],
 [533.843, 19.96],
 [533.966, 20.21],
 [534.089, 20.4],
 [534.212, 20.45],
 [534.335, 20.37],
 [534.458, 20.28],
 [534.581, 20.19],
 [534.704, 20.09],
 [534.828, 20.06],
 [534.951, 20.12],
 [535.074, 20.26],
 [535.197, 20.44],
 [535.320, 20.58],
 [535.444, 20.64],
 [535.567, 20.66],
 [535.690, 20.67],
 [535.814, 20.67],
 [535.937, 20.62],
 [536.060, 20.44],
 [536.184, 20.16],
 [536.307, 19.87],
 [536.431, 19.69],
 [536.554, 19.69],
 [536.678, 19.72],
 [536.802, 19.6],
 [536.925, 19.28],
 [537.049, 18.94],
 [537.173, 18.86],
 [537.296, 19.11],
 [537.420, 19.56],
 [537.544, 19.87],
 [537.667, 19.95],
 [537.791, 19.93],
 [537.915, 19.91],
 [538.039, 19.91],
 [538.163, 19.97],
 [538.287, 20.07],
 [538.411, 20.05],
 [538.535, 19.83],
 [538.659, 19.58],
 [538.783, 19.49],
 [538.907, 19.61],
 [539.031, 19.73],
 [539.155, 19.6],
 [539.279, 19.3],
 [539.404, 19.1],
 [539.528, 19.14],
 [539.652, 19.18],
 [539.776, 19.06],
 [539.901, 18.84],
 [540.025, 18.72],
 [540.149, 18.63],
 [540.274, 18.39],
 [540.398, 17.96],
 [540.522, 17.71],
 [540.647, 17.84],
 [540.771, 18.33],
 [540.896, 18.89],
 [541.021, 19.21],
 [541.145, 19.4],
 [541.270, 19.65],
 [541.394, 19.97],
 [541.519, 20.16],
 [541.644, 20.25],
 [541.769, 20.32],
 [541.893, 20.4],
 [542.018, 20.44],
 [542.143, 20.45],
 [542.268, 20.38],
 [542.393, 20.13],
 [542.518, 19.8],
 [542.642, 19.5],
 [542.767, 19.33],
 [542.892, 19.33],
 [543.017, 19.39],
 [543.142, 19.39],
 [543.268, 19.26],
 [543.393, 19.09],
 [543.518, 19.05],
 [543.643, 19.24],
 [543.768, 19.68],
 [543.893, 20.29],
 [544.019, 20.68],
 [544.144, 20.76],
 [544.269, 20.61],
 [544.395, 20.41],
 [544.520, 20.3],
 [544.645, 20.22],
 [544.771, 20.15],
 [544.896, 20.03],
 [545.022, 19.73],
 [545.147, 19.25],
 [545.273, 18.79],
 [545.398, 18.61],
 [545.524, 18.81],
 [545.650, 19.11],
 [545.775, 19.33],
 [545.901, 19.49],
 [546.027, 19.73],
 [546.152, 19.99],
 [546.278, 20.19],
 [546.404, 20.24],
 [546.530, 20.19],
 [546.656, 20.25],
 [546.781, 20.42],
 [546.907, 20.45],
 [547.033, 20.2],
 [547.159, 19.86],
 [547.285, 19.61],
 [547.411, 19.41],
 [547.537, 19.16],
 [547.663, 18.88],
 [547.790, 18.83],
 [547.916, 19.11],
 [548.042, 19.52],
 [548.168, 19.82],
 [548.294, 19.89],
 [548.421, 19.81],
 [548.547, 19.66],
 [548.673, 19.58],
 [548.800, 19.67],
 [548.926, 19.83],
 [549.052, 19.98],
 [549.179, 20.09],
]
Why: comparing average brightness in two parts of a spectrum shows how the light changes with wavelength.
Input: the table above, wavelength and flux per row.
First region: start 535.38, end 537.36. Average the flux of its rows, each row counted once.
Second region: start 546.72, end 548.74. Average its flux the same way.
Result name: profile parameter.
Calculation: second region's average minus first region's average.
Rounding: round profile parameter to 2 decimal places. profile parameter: -0.28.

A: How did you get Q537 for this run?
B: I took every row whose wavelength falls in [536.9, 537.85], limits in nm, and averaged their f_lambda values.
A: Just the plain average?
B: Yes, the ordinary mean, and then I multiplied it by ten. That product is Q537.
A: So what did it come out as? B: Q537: 194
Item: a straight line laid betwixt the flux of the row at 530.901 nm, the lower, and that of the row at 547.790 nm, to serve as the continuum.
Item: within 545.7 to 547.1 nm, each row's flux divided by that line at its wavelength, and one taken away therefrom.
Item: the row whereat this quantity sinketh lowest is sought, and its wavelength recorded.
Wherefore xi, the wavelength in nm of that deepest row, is 545.775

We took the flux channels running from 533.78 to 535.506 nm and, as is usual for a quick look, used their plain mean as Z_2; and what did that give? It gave 20.3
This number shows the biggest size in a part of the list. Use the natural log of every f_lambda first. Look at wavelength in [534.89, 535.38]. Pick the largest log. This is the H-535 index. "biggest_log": 3.02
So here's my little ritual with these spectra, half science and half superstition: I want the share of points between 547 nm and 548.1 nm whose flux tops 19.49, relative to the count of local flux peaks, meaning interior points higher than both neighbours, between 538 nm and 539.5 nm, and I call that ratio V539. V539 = 0.2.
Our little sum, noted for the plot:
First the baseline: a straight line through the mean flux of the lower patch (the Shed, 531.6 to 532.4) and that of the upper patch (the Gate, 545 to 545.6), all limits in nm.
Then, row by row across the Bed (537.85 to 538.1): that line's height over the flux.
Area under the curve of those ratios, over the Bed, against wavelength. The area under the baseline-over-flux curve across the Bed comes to 0.24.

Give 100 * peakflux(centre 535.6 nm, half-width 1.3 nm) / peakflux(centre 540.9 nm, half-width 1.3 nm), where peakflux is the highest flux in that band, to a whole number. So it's 101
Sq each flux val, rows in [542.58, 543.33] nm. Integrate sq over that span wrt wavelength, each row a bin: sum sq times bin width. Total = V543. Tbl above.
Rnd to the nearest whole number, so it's 281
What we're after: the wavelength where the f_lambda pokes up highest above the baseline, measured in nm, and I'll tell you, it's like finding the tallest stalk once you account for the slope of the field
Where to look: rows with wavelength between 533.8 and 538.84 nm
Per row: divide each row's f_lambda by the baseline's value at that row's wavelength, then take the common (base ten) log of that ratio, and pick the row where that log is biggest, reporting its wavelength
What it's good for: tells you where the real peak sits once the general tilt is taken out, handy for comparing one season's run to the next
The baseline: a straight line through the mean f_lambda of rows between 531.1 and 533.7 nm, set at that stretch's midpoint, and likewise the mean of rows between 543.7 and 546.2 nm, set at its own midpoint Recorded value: 535.690 nm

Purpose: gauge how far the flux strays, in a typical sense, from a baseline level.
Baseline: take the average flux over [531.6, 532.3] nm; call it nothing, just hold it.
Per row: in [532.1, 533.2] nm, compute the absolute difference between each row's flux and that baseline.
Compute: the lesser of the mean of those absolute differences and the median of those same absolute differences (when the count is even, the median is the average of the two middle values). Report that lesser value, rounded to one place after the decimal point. 1.1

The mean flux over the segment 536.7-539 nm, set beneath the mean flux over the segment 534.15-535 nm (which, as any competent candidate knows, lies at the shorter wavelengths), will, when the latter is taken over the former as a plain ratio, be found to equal 1.03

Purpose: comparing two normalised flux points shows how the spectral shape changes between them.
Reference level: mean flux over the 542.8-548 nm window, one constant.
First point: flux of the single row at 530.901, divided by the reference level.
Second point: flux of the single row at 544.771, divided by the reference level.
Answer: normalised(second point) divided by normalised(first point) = 0.99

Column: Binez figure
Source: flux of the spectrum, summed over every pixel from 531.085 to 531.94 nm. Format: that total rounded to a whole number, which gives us 140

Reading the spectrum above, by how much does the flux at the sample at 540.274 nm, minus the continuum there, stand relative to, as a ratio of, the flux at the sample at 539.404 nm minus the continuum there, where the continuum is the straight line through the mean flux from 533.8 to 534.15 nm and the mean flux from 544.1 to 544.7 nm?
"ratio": 1.6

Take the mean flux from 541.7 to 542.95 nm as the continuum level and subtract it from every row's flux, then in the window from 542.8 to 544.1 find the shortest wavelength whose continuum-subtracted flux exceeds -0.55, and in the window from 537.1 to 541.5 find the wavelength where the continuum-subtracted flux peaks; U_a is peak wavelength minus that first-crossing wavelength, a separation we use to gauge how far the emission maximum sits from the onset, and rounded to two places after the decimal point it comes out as -5.48 nm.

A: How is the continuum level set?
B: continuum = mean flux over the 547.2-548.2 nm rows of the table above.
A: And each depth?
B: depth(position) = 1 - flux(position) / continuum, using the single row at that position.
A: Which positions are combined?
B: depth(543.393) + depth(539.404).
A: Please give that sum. 0.02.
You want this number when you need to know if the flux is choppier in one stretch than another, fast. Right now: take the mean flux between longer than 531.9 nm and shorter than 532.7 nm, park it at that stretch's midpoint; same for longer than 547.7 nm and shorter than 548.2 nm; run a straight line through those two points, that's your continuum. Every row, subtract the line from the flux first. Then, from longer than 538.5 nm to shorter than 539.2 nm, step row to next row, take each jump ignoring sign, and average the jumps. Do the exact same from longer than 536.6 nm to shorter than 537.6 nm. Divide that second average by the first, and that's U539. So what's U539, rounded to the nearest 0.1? 1.9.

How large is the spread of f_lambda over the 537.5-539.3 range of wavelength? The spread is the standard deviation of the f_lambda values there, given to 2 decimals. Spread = 0.22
